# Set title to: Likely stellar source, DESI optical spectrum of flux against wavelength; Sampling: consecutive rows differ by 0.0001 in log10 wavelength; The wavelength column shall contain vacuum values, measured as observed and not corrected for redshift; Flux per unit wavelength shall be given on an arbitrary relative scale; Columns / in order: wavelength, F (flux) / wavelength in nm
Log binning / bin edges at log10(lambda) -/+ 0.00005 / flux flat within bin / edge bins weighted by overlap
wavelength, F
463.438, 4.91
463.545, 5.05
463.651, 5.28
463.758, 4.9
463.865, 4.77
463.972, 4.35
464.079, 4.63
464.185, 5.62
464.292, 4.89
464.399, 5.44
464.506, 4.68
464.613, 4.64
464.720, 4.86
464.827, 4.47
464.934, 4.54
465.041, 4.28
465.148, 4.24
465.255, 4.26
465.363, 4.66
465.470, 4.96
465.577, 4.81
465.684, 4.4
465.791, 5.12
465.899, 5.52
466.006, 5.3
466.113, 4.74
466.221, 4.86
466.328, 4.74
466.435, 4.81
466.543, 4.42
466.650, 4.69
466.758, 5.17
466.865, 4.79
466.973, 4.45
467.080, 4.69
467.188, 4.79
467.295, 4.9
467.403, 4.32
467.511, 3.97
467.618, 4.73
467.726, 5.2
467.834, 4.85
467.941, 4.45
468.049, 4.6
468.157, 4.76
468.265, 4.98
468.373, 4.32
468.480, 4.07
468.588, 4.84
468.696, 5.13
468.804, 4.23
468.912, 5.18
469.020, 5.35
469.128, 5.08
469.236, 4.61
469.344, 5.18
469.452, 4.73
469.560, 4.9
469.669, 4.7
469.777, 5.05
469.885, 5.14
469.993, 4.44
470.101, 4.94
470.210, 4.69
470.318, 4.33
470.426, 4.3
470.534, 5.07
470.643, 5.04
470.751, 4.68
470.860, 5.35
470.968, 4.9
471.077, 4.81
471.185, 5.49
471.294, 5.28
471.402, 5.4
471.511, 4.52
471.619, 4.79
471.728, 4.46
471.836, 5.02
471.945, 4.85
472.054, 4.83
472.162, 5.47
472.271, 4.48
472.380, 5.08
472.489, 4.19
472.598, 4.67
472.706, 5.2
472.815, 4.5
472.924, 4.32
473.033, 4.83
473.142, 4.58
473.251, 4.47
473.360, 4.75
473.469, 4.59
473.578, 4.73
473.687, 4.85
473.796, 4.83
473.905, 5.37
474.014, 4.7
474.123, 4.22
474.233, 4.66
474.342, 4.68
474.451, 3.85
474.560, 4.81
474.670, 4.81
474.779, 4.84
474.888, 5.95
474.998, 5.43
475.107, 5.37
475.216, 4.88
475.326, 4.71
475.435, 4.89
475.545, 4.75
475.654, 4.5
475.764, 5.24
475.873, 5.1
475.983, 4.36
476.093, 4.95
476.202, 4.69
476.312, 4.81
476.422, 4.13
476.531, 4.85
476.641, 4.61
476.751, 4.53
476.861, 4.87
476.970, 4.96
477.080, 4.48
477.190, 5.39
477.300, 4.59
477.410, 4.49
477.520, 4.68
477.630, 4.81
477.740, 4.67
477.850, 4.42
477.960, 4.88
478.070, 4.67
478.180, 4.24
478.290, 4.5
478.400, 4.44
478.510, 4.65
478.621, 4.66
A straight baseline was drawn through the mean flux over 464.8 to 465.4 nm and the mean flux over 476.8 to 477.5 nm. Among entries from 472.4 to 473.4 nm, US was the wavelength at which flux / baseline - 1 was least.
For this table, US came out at 472.489 nm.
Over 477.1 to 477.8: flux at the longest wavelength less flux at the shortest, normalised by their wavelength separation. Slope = -1.3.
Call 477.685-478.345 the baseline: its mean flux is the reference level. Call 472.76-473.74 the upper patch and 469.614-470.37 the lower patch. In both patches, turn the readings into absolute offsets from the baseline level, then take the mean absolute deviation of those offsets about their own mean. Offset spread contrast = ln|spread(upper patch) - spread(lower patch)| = -2.66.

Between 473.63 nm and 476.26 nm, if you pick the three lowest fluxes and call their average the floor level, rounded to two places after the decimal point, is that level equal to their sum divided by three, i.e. 4.14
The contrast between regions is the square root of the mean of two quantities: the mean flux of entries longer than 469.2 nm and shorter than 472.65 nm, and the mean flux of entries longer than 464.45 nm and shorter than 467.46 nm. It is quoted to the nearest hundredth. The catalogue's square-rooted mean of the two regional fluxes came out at 2.19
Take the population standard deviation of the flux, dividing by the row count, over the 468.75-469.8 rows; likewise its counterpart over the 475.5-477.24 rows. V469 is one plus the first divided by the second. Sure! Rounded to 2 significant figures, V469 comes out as 2.0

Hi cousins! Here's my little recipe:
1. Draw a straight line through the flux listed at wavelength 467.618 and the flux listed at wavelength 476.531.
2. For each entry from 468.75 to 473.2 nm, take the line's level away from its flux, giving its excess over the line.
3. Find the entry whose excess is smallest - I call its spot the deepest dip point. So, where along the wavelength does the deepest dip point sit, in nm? 472.489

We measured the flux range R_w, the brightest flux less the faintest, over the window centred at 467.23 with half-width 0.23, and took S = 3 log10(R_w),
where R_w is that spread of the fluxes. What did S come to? -0.7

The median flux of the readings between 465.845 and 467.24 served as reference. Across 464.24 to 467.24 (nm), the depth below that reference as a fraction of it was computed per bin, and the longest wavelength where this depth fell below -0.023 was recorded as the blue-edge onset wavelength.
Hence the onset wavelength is 466.758 nm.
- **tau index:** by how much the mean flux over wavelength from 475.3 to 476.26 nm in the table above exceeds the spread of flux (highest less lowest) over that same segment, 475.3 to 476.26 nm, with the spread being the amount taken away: 3.92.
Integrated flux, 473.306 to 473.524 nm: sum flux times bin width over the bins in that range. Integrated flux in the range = 1.02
